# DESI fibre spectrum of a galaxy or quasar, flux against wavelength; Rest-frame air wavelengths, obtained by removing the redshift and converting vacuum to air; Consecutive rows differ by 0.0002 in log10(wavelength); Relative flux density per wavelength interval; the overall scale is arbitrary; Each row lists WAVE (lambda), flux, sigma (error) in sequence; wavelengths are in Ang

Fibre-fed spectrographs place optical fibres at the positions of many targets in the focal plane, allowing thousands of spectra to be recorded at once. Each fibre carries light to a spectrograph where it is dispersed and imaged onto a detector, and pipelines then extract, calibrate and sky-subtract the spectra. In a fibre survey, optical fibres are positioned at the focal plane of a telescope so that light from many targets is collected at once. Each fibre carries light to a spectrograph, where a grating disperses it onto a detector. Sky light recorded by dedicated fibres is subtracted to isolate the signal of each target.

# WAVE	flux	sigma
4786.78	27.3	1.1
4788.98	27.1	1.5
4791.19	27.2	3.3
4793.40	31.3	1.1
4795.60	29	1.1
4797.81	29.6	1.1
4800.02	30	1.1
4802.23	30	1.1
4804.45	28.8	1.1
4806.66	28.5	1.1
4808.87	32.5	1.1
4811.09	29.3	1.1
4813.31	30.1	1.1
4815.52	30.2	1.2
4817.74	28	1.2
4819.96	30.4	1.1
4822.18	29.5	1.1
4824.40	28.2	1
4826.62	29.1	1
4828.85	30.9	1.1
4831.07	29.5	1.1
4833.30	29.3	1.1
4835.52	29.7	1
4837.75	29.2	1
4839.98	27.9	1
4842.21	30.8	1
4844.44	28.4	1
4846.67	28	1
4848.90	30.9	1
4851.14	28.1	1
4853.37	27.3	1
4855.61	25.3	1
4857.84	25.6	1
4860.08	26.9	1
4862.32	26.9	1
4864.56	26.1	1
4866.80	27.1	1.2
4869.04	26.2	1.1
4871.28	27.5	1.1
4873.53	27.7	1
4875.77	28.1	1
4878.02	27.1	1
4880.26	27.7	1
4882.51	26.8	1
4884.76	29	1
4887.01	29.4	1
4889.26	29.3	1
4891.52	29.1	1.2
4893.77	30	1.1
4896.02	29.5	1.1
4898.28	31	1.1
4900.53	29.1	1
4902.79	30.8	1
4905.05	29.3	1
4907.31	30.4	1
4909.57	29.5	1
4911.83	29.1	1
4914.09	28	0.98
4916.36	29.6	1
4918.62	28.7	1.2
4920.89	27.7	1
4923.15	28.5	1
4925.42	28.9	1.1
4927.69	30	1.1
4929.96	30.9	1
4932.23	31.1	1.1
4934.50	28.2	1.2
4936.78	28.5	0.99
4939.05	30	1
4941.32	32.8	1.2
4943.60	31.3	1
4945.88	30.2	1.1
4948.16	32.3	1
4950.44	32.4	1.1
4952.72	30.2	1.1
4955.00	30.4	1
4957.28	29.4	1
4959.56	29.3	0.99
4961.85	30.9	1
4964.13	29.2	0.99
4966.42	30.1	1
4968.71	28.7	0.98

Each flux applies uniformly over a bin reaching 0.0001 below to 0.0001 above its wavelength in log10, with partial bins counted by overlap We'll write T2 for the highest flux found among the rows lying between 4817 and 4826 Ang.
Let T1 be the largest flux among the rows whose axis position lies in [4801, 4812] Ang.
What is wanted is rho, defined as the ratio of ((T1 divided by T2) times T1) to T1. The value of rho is 1.07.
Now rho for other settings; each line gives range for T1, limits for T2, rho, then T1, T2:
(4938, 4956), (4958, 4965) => 1.06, 32.8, 30.9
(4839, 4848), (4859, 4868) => 1.14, 30.8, 27.1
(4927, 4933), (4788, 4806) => 0.99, 31.1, 31.3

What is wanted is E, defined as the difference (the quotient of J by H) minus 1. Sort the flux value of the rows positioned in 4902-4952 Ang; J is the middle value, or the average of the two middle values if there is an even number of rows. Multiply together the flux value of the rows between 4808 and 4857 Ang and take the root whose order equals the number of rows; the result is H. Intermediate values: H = 29.2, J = 29.8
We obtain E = 0.02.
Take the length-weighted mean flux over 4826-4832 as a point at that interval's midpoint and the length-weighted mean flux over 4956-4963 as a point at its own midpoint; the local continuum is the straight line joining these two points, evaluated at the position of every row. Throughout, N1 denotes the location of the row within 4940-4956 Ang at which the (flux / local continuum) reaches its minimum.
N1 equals 4952.72 Ang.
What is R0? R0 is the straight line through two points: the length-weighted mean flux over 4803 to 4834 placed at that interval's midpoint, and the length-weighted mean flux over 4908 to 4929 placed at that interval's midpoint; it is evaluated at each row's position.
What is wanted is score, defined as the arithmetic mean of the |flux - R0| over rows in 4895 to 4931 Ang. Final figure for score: 0.82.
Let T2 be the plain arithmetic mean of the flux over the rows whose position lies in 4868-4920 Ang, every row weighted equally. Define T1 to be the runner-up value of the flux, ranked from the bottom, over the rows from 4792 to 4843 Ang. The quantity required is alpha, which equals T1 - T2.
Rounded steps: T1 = 28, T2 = 28.8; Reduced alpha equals -0.8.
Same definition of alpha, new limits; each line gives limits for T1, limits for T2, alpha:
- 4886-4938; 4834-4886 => 0.2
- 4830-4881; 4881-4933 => -3.8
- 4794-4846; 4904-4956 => -1.9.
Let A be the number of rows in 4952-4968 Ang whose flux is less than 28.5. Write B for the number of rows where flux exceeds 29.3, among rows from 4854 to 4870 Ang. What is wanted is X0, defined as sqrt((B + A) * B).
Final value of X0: 0.0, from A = 0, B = 0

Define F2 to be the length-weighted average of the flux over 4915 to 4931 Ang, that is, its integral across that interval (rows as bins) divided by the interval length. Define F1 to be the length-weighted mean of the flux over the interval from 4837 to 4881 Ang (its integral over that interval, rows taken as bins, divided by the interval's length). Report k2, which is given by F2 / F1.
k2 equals 1.055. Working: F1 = 27.6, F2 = 29.2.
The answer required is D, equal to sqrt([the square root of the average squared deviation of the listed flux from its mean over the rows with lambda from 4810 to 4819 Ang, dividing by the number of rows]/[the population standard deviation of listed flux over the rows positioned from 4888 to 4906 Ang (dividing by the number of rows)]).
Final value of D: 1.11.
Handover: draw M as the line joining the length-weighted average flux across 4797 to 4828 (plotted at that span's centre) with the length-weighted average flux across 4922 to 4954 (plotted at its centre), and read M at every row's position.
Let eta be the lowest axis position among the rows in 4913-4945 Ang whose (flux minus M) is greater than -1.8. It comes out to 4916.36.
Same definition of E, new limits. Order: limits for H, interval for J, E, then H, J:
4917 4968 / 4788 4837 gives -0.02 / 30.0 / 29.5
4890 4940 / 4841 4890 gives -0.06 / 29.4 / 27.6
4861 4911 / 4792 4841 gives 0.04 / 28.5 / 29.5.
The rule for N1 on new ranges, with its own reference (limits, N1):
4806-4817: 4806.66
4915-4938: 4920.89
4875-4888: 4882.51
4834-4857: 4855.61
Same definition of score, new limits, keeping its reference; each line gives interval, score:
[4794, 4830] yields 0.84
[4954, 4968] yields 1.22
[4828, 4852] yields 0.93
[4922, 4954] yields 1.76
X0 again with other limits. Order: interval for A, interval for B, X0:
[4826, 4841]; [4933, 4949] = 5.5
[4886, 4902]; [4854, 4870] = 0.0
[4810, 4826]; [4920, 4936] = 3.9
